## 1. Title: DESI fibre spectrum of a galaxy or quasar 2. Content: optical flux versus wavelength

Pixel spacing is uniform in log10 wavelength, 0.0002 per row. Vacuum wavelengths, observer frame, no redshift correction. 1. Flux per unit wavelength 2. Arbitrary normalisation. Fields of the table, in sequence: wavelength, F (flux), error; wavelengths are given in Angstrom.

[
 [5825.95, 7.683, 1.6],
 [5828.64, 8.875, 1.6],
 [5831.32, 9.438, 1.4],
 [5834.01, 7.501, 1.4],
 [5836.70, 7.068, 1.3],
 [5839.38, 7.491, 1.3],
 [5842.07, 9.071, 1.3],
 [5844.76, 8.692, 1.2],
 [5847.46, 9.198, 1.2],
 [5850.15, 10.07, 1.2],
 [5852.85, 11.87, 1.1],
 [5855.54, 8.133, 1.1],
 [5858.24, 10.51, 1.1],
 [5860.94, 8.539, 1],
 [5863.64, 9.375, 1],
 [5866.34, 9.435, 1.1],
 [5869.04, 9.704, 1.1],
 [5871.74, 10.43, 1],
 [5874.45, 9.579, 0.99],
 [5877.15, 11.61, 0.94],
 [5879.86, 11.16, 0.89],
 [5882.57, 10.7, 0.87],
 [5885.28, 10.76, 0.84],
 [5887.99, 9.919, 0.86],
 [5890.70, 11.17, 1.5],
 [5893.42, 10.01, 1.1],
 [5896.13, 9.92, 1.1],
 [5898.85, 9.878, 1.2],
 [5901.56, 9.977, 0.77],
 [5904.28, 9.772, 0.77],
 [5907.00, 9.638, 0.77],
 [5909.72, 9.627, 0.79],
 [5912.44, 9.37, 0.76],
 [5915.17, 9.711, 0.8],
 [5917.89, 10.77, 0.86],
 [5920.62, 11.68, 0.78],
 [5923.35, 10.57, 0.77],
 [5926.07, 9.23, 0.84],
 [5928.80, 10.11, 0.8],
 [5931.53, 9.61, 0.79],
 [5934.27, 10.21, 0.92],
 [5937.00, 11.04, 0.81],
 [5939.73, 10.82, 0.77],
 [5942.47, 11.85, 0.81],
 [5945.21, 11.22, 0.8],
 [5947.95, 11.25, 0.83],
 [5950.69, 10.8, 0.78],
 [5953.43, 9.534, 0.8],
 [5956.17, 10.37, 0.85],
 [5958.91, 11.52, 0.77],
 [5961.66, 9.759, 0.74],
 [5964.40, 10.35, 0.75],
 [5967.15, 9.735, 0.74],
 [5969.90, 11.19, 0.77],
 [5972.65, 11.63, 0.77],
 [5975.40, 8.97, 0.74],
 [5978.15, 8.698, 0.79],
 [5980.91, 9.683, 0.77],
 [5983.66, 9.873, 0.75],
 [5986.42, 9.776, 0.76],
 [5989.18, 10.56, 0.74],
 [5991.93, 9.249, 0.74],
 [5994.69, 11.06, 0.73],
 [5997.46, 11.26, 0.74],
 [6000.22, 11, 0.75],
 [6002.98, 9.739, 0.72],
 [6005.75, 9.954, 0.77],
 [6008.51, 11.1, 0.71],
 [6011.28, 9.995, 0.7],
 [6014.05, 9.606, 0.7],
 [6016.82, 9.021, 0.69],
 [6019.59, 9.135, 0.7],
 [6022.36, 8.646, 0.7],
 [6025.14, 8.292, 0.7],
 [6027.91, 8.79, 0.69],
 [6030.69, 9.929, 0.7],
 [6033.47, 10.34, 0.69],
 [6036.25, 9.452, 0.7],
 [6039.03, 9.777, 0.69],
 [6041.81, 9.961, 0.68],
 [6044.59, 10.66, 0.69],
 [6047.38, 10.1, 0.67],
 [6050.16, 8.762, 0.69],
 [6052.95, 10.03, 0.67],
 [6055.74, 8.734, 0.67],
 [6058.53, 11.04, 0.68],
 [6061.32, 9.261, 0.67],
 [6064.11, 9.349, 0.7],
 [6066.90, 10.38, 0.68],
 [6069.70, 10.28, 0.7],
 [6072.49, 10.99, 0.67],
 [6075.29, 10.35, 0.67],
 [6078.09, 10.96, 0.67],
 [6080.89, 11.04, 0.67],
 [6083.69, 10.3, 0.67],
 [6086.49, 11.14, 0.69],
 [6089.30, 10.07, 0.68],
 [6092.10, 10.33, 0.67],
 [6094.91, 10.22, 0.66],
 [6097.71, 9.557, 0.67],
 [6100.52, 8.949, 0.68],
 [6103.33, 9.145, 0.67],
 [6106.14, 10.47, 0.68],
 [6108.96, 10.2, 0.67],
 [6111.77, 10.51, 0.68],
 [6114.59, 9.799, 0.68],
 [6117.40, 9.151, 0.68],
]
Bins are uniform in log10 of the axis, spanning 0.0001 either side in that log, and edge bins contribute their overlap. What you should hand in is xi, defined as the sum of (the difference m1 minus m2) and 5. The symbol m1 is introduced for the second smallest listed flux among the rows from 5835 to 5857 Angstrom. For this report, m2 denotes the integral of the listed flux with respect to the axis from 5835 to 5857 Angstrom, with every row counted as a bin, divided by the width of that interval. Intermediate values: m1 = 7.491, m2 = 8.9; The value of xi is 3.56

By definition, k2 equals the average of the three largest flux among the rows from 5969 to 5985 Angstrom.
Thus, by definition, 10.9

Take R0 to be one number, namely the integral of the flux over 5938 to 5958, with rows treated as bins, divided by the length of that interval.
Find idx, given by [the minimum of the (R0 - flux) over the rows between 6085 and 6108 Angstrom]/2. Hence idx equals -0.1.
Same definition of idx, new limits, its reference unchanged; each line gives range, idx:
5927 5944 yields -0.5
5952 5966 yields -0.3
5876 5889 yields -0.4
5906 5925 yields -0.4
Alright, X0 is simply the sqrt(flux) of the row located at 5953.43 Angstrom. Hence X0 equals 3.09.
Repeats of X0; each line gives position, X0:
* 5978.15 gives 2.95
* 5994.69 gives 3.33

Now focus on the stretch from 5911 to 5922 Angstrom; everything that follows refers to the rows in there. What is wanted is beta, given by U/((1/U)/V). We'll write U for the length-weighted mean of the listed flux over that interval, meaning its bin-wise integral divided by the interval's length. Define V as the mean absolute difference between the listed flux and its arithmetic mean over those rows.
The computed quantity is 91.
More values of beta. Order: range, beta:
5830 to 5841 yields 49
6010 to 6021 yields 32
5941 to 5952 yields 36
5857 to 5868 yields 47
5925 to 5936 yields 36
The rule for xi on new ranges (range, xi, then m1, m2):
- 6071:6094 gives 4.66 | 10.3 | 10.6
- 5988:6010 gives 4.25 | 9.739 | 10.5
